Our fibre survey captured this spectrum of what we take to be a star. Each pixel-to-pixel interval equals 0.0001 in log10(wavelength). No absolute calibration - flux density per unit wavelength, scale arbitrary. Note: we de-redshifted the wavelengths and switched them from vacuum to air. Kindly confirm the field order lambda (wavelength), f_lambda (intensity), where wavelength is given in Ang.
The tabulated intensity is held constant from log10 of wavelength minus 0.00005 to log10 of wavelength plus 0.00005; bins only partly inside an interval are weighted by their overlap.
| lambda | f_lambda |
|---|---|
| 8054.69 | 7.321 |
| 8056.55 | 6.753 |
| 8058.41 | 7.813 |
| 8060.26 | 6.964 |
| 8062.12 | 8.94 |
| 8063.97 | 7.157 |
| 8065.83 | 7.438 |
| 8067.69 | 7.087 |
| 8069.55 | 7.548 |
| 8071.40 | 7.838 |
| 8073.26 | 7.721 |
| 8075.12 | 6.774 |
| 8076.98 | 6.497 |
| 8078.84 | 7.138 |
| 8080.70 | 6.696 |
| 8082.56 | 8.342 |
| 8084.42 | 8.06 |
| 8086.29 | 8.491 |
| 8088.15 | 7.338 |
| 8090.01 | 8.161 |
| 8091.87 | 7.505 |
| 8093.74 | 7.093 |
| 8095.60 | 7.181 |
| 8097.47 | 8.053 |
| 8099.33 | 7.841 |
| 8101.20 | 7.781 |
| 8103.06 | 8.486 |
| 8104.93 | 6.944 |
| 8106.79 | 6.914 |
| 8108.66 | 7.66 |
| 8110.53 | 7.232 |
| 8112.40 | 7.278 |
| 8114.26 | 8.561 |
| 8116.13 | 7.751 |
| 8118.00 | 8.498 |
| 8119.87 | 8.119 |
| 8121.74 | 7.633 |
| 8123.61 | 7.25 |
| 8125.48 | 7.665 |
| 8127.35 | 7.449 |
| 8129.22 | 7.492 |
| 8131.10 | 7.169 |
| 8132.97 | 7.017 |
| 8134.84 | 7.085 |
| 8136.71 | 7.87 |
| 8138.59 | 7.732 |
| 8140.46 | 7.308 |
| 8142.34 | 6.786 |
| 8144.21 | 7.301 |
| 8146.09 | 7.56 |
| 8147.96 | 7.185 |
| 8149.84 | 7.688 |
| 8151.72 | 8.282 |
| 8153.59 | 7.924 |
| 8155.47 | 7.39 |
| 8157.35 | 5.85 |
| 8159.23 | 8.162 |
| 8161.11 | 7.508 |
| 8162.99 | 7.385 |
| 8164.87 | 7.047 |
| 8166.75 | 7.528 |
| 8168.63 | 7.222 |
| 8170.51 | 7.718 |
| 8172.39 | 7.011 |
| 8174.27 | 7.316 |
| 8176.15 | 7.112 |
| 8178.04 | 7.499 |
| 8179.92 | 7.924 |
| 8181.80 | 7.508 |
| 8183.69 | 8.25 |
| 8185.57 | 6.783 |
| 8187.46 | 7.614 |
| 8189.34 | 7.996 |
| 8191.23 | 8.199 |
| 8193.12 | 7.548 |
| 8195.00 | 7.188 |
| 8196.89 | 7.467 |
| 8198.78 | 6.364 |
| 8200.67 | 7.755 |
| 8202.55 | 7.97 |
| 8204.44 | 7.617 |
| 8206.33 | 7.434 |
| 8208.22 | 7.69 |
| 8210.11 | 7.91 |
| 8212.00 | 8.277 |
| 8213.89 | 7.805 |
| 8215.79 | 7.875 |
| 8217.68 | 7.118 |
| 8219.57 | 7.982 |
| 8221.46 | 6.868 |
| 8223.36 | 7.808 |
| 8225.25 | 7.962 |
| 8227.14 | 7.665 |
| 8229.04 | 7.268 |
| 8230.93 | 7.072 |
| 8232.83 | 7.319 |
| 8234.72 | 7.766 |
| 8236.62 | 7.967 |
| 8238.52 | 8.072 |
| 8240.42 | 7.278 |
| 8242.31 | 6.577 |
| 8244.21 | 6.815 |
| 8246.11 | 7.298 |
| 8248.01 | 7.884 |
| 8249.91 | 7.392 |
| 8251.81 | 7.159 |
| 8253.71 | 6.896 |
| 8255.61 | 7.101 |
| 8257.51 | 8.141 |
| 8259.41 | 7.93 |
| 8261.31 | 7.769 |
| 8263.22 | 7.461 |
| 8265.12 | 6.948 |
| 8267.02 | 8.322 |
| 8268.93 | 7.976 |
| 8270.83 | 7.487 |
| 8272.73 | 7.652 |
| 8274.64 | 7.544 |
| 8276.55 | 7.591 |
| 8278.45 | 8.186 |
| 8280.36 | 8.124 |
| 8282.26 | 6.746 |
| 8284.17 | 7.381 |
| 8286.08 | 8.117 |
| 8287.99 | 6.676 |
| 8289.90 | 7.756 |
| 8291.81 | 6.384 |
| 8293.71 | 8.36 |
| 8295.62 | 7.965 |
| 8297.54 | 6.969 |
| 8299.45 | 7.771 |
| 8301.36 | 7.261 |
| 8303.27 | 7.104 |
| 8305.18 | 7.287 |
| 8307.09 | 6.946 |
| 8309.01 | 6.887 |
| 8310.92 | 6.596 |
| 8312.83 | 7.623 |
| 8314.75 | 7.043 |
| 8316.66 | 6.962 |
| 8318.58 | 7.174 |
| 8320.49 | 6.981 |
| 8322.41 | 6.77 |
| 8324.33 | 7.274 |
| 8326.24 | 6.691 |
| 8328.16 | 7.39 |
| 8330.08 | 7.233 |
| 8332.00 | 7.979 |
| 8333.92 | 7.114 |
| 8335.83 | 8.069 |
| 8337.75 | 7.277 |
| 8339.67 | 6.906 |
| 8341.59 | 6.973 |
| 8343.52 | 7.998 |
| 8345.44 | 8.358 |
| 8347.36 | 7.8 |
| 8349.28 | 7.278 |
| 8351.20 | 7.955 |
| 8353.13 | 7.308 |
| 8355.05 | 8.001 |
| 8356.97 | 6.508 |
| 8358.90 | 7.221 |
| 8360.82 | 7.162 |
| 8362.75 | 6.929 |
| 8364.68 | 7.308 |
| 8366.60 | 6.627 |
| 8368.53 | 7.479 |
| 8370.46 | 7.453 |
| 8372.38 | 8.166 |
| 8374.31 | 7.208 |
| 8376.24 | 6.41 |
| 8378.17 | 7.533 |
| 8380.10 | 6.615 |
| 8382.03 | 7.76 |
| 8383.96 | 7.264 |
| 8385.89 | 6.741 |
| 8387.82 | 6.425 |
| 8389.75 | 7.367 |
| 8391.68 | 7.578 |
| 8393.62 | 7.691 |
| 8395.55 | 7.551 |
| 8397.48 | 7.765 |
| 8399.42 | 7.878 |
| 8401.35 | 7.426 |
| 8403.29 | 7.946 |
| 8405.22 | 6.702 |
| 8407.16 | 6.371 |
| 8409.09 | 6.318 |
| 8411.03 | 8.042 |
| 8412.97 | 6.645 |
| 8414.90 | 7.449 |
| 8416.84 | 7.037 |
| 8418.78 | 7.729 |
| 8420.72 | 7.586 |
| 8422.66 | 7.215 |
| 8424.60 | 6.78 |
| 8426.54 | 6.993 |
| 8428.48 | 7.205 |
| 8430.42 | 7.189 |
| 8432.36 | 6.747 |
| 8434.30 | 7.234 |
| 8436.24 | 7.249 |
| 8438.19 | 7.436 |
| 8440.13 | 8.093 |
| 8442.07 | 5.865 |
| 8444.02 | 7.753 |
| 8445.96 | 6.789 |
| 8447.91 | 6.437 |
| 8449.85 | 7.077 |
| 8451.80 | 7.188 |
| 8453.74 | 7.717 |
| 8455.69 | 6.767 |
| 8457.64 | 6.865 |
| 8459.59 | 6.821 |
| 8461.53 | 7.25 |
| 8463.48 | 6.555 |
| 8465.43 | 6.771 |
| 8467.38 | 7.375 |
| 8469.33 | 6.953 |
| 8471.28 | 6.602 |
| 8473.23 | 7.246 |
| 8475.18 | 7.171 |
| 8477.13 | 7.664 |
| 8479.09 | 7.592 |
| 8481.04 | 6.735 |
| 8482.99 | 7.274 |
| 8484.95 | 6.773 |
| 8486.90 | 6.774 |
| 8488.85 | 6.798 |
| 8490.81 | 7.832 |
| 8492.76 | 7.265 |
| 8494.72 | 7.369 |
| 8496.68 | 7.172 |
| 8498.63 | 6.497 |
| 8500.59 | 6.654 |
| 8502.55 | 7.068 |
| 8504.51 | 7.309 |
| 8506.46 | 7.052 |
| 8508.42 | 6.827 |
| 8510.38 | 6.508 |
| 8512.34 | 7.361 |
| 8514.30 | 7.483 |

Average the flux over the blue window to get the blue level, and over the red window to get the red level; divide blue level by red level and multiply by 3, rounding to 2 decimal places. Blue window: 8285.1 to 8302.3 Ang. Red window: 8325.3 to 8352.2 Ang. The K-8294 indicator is 2.99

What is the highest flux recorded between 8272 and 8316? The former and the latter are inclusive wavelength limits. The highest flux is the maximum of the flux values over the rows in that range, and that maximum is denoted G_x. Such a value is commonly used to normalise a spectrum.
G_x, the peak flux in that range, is 8.36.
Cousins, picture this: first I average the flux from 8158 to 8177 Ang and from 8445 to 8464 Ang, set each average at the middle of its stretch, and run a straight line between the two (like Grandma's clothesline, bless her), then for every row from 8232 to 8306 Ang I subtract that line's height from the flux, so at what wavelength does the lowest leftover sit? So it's 8291.81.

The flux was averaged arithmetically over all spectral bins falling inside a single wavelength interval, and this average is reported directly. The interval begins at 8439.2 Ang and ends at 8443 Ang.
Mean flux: 7.0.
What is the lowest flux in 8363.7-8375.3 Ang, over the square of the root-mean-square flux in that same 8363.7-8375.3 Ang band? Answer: 0.121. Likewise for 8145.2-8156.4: 0.122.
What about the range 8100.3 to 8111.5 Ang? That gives 0.122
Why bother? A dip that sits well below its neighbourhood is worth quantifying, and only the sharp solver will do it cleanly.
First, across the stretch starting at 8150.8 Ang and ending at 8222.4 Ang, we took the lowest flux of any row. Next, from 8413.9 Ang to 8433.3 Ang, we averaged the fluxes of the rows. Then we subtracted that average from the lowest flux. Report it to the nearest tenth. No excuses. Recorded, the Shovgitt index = -1.3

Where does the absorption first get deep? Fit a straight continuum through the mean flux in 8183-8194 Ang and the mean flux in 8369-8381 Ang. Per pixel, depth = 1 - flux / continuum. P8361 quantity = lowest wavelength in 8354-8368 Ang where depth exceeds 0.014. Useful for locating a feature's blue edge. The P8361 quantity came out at 8356.97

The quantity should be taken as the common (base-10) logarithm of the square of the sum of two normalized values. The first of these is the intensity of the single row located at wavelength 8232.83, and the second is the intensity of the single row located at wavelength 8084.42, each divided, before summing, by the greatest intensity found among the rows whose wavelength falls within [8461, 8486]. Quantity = 0.60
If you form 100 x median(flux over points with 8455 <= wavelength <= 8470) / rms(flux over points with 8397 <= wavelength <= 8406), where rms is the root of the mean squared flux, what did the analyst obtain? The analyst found 91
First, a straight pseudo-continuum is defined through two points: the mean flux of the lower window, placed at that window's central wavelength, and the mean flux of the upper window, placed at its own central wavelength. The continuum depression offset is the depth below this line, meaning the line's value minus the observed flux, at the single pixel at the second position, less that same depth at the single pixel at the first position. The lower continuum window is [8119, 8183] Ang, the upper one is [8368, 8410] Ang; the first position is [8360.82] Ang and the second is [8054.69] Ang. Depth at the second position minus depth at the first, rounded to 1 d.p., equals 0.1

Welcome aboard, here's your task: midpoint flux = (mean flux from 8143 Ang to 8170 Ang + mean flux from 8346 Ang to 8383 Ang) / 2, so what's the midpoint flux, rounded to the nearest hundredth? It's 7.37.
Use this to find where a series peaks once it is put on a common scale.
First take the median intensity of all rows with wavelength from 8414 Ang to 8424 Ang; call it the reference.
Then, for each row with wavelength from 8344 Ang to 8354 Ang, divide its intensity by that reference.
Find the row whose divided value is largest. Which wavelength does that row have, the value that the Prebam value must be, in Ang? 8345.44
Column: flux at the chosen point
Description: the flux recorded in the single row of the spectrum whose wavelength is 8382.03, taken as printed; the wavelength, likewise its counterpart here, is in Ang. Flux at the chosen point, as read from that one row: 7.76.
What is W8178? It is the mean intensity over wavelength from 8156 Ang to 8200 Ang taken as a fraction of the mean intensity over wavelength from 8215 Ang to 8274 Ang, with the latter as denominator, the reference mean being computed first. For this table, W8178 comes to 0.985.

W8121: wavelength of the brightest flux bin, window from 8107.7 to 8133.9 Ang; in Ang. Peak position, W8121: 8114.26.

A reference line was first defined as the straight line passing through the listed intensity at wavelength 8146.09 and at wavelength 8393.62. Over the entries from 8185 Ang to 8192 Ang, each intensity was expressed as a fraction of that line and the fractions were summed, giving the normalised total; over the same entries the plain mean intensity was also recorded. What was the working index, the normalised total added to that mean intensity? 11.7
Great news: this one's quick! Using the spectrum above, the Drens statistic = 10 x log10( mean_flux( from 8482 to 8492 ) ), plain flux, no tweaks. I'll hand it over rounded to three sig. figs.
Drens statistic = 8.51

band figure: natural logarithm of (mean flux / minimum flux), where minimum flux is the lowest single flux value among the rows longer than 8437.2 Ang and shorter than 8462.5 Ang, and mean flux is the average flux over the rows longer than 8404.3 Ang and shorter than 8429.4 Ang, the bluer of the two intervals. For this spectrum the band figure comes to 0.19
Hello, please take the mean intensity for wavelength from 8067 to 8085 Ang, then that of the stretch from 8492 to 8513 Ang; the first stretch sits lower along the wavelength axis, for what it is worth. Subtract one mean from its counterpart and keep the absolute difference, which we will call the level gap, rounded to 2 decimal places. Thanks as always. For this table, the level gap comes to 0.36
